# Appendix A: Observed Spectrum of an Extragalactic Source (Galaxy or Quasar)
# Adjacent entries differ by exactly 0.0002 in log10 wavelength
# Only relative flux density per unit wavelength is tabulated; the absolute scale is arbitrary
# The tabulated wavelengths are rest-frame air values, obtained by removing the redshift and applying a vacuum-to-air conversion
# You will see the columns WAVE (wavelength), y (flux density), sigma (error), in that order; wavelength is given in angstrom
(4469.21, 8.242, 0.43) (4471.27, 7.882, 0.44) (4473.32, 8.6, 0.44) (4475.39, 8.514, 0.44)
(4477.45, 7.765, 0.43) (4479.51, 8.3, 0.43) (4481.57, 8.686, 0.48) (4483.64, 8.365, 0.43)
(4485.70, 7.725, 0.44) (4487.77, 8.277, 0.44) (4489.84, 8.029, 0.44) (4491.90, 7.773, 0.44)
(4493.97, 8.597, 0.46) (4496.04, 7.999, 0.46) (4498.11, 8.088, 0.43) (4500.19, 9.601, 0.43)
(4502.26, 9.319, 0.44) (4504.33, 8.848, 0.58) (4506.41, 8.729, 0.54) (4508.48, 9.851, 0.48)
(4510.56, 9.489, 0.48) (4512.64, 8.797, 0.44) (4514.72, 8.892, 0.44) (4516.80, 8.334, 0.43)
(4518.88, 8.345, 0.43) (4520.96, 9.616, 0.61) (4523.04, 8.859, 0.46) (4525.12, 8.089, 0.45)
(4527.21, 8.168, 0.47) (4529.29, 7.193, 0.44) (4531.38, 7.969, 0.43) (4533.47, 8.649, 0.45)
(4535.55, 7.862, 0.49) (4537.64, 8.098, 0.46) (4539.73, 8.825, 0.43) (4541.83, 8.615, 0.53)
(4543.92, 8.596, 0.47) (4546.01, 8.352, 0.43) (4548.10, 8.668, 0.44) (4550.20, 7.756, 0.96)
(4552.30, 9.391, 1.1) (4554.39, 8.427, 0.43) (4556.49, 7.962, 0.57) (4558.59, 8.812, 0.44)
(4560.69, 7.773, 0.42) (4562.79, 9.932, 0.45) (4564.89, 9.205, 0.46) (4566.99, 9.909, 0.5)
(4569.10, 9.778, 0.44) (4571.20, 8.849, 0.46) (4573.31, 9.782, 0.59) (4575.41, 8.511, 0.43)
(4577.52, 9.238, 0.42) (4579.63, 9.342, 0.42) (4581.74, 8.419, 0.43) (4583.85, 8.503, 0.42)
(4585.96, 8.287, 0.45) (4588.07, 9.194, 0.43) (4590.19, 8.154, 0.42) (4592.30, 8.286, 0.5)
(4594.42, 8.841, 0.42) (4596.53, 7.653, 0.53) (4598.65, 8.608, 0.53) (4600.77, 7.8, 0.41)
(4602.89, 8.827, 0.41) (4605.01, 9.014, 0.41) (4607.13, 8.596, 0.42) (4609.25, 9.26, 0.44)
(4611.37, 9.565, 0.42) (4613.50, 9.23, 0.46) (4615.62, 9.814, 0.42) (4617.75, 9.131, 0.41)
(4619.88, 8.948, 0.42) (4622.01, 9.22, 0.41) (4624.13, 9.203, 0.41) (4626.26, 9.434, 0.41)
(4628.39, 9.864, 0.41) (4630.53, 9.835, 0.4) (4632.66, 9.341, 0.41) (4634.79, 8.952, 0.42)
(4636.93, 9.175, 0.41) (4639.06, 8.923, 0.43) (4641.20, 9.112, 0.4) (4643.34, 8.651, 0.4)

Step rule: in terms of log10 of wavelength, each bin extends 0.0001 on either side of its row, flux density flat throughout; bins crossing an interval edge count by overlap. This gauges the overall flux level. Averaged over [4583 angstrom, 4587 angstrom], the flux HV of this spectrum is 8.39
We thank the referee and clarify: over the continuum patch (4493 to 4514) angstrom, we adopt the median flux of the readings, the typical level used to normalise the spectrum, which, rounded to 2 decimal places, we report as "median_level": 8.82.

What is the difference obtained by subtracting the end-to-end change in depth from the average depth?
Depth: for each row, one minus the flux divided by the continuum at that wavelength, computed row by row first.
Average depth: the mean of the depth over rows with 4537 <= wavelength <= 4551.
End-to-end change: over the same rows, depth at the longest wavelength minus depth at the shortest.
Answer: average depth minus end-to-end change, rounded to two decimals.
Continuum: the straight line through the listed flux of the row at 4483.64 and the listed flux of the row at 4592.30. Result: -0.05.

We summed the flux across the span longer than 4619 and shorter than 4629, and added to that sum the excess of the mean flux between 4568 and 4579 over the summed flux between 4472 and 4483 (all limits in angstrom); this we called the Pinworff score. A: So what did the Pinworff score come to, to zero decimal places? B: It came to 14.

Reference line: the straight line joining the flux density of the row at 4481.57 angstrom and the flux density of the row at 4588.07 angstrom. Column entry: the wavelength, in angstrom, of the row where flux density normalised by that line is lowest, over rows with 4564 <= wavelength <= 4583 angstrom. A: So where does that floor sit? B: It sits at 4581.74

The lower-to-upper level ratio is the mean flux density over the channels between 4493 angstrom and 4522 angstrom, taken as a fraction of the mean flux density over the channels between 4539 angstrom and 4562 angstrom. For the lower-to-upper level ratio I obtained 1.05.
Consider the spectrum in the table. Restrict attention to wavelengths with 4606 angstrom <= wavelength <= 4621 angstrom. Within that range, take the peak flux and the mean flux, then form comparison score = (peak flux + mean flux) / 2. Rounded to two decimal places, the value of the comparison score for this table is 9.52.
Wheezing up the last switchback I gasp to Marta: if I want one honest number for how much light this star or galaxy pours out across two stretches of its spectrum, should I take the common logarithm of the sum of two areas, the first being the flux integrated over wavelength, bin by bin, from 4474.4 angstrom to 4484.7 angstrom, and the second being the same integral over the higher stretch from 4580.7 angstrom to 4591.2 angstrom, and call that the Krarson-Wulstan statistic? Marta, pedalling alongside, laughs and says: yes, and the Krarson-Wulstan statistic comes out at 2.24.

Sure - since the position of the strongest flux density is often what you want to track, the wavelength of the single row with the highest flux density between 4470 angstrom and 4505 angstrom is 4500.19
